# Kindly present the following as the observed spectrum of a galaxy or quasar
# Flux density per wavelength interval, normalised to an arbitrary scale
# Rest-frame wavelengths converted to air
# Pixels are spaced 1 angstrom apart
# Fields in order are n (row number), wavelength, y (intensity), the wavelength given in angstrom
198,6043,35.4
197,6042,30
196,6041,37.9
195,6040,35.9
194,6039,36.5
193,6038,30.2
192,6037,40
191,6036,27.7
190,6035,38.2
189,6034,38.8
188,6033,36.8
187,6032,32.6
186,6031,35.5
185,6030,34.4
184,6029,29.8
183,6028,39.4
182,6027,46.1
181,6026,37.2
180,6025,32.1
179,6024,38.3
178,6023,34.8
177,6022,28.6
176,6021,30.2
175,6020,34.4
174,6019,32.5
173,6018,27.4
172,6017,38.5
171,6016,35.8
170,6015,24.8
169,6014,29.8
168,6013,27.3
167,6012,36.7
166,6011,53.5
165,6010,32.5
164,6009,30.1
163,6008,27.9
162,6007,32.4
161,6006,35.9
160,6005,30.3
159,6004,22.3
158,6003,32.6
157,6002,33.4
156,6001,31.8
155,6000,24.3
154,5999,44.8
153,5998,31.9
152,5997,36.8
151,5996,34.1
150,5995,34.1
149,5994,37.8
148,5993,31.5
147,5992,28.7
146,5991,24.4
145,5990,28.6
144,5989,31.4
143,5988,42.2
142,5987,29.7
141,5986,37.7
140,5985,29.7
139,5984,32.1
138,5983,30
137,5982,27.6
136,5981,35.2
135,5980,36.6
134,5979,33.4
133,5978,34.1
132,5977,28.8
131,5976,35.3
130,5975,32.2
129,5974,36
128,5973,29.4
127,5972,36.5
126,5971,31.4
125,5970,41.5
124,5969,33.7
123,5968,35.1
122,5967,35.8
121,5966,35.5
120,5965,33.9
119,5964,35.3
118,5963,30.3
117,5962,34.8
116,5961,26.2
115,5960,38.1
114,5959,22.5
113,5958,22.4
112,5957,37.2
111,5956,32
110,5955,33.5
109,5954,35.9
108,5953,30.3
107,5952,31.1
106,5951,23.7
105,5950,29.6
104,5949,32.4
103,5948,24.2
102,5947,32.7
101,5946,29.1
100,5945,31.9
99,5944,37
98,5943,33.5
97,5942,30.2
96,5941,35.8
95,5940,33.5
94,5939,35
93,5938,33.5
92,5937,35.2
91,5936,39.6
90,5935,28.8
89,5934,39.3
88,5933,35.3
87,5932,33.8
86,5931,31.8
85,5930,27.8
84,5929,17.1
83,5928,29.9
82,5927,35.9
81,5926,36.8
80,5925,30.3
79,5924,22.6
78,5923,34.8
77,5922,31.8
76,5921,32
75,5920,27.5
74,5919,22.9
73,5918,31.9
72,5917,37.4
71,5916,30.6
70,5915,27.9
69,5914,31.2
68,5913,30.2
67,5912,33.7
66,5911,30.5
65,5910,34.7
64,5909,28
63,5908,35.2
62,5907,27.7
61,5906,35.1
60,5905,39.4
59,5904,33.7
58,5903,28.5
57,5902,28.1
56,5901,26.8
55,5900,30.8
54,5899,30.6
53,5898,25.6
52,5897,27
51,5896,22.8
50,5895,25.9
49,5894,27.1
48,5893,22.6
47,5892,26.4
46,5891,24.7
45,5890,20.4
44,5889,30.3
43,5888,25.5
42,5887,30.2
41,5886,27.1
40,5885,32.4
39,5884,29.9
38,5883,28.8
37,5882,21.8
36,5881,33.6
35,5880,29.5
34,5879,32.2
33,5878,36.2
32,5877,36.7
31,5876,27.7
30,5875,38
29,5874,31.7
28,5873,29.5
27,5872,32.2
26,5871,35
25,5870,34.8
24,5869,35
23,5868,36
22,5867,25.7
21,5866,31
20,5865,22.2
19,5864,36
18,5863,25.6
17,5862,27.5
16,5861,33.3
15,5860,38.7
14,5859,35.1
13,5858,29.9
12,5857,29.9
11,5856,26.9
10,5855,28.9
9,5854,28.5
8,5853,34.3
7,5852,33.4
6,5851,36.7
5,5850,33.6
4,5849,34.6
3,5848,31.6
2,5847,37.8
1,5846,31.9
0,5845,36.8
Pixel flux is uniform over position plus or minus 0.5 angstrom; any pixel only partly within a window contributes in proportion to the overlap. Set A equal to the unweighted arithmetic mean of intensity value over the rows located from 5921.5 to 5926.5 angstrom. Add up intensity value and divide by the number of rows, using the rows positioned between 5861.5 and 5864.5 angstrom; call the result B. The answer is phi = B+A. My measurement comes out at 61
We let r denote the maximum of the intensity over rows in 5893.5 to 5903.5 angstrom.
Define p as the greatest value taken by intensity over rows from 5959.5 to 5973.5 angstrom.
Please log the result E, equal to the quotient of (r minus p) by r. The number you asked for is -0.35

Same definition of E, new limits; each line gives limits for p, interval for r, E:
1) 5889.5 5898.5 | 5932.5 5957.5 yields 0.32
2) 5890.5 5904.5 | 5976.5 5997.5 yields 0.20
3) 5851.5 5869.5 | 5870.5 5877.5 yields -0.02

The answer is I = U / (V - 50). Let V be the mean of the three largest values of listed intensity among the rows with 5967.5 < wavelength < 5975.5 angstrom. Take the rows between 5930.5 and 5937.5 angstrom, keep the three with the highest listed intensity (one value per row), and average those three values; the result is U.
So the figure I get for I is -3.2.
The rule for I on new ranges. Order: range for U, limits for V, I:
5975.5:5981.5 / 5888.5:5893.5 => -1.6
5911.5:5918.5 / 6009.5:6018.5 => -4.8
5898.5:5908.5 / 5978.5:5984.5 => -2.4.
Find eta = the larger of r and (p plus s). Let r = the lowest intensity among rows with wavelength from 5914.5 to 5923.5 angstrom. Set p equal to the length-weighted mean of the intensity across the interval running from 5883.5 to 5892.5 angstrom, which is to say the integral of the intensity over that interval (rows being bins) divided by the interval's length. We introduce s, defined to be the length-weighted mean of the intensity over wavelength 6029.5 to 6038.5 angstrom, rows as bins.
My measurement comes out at 62.3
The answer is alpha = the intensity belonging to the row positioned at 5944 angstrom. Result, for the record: 37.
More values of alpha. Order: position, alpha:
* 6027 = 46.1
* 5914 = 31.2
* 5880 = 29.5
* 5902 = 28.1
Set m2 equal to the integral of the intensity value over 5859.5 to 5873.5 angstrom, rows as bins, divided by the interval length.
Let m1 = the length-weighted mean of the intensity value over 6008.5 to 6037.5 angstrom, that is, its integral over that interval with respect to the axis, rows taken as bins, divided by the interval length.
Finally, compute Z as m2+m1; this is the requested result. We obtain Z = 66.2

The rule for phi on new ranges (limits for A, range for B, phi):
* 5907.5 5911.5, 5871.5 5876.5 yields 64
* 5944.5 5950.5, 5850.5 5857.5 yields 61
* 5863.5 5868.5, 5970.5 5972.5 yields 64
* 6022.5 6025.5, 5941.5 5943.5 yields 67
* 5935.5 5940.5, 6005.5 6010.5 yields 67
